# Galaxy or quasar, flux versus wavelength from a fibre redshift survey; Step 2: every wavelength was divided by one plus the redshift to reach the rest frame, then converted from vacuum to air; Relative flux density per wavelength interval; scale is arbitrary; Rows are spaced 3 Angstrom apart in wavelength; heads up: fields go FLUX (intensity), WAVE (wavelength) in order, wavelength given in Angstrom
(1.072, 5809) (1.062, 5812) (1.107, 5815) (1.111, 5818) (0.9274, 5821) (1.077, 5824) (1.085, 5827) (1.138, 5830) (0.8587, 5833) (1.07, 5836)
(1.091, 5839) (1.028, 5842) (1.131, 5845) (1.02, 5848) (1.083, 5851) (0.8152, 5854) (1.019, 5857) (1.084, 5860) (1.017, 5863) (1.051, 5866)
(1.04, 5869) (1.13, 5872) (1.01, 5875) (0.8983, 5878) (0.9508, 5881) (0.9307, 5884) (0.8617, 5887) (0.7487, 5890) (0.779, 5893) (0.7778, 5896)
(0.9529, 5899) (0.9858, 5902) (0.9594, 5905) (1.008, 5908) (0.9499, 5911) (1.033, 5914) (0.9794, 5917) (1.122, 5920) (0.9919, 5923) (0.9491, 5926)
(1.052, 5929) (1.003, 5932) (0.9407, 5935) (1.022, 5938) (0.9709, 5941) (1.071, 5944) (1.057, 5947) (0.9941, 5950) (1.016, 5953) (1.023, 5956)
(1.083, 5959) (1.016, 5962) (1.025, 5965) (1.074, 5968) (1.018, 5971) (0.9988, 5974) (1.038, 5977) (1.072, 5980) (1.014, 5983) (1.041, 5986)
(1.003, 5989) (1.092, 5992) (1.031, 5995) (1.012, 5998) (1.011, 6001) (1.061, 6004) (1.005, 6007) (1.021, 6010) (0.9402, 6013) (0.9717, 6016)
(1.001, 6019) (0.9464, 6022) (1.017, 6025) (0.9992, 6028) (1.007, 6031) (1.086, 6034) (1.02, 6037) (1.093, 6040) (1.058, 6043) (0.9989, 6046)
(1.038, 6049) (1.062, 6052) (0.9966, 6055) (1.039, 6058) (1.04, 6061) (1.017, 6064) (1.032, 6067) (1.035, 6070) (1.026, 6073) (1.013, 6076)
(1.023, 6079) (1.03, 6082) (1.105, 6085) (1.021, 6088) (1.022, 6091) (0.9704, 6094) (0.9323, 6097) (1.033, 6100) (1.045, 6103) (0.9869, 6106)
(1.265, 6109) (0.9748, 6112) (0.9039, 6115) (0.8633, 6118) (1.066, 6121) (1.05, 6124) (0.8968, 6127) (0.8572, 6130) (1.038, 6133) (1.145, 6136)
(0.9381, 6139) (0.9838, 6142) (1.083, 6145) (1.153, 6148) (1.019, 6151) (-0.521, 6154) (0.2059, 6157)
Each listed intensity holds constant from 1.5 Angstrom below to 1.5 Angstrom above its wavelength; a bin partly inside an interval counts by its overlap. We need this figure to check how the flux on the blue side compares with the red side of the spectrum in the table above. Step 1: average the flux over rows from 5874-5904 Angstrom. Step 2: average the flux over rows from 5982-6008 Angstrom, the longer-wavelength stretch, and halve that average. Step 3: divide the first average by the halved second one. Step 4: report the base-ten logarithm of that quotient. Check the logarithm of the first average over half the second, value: 0.237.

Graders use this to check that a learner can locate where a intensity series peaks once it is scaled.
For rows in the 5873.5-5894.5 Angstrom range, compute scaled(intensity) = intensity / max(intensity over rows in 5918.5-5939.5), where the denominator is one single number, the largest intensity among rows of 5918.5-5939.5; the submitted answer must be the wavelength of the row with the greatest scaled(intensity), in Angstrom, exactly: 5875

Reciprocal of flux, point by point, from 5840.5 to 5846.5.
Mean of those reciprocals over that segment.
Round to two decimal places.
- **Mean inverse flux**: 0.93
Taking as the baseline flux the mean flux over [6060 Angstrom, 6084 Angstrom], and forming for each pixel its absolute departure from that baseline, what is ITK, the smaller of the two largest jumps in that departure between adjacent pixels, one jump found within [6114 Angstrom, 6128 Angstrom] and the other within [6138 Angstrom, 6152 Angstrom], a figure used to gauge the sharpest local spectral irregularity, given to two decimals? 0.12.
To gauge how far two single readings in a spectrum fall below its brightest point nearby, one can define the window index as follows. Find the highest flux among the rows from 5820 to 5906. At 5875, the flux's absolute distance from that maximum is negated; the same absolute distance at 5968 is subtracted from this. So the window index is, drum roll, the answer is -0.19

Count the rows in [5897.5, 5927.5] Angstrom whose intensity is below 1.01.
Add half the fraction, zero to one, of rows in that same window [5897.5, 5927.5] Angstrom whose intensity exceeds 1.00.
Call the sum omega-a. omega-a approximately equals 8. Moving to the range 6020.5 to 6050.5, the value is 4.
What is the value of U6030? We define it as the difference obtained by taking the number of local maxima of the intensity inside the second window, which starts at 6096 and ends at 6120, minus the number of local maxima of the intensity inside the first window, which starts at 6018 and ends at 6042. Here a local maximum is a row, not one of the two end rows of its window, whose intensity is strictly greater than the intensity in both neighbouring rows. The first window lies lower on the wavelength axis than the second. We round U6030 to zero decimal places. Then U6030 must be 0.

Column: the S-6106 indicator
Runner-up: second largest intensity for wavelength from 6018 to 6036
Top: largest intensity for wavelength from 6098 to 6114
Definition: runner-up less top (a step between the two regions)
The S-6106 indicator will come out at -0.25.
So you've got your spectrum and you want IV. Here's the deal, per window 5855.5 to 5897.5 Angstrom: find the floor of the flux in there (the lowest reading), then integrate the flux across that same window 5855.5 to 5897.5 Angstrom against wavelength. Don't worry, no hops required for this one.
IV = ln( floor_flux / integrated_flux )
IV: -3.98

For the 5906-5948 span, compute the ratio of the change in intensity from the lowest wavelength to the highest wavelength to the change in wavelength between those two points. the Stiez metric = 0.0013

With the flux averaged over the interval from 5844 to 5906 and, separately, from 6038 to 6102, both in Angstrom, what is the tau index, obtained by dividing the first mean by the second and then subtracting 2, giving -1.06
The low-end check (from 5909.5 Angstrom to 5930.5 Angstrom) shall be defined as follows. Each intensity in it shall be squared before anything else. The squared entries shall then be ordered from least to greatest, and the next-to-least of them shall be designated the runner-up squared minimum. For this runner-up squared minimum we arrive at 0.90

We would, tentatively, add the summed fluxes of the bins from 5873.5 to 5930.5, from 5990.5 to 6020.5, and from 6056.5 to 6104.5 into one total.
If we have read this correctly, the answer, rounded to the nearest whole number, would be 44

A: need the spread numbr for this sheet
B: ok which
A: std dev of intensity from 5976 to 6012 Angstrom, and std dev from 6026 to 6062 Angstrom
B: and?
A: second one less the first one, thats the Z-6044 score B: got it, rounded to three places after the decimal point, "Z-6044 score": 0.005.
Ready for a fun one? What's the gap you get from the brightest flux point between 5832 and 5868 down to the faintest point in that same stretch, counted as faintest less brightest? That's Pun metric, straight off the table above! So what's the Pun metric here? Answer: -0.32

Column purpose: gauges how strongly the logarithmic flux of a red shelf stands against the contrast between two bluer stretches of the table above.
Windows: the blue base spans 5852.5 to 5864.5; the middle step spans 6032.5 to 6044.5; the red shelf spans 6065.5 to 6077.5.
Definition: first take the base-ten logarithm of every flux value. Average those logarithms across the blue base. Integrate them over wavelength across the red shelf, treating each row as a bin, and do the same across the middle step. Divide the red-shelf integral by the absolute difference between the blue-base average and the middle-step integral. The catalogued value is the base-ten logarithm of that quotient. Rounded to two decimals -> -0.39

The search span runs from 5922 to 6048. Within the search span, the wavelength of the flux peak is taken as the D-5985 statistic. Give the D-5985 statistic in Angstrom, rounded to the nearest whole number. 6040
